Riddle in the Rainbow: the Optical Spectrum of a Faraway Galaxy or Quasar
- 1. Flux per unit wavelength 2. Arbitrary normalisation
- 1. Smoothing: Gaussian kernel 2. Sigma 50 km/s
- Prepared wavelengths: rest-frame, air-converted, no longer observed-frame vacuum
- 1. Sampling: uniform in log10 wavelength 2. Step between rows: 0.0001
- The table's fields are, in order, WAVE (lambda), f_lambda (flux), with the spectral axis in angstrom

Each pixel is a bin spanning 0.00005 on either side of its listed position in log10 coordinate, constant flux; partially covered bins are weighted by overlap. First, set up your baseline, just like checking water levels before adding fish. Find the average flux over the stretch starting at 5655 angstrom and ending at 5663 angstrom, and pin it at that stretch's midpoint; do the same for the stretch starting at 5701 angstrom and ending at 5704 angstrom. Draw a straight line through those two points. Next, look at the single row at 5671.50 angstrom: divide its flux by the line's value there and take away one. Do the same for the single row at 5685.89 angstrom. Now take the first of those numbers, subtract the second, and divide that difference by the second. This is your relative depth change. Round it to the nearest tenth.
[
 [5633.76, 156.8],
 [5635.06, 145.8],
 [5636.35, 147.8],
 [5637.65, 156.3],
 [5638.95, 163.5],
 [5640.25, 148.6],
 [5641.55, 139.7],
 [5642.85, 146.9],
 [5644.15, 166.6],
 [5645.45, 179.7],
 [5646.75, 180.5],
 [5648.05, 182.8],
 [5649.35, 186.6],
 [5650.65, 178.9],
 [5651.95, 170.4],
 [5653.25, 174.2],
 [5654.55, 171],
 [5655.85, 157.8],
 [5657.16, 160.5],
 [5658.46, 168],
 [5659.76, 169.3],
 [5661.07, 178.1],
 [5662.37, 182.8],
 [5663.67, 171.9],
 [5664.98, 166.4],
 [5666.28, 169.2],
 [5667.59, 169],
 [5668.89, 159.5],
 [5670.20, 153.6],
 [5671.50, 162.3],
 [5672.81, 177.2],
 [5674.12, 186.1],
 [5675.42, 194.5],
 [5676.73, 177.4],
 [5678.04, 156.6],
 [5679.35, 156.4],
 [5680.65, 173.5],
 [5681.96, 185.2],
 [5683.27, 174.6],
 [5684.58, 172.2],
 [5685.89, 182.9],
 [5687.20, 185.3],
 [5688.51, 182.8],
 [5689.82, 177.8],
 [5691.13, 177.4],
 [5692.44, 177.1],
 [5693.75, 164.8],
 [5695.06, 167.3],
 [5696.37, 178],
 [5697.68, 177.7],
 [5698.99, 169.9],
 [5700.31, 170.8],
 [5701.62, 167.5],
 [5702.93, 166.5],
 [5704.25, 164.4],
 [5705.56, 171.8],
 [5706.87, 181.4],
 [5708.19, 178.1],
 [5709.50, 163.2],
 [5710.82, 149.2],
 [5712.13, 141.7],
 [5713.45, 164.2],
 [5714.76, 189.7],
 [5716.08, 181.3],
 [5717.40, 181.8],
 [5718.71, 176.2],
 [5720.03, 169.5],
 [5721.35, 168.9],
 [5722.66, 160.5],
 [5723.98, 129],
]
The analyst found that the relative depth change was -1.4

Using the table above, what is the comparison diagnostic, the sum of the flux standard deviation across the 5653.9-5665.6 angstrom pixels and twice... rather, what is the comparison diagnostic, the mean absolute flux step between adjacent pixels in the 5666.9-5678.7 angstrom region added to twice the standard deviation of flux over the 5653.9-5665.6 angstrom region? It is 27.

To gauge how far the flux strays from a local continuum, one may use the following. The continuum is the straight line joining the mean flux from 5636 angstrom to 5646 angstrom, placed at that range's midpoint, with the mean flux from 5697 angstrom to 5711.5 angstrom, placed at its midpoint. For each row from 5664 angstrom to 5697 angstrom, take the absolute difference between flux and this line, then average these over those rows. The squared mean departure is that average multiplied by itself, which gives 122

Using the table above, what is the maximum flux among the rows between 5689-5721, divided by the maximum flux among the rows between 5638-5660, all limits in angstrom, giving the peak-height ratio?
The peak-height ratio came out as 1.02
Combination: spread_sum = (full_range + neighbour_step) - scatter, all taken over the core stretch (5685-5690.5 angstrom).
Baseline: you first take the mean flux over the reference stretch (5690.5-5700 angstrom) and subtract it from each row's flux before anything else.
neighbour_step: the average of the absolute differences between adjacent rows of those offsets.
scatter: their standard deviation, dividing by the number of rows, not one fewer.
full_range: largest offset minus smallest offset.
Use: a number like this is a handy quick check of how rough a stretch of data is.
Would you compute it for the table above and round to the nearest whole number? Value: 8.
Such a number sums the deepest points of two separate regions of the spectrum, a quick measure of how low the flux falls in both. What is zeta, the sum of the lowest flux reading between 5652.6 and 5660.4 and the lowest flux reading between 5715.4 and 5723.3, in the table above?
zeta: 318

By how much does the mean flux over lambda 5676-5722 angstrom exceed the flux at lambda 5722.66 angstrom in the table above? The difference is 11.6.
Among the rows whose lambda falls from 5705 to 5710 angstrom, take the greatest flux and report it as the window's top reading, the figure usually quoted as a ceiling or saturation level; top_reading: 181.4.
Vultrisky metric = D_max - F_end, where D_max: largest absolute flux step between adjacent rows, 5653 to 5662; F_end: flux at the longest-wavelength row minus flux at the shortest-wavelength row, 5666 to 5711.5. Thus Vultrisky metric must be 33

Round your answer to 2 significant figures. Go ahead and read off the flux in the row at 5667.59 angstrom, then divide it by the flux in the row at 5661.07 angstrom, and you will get 0.95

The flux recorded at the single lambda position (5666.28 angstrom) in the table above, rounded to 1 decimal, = 169.2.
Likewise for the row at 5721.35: 168.9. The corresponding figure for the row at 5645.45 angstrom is 179.7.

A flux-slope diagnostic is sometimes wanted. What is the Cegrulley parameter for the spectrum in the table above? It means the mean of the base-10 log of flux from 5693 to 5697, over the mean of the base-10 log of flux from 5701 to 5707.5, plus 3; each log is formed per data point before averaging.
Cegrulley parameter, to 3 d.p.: 4.000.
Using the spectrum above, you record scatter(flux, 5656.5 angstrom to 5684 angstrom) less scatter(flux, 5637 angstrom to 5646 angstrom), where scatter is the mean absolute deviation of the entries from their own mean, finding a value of -2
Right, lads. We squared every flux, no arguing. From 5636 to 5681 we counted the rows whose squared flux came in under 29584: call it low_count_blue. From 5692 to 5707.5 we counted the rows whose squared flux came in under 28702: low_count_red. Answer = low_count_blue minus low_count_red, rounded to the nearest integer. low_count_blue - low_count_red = 17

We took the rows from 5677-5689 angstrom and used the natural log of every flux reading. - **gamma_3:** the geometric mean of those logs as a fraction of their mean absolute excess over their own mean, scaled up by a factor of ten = 1025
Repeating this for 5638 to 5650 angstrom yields 571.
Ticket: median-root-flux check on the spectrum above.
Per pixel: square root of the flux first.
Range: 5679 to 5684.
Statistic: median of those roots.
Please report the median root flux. 13.2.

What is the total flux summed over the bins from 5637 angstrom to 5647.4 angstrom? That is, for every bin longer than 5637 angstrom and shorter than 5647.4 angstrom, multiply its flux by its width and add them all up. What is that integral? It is 1665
